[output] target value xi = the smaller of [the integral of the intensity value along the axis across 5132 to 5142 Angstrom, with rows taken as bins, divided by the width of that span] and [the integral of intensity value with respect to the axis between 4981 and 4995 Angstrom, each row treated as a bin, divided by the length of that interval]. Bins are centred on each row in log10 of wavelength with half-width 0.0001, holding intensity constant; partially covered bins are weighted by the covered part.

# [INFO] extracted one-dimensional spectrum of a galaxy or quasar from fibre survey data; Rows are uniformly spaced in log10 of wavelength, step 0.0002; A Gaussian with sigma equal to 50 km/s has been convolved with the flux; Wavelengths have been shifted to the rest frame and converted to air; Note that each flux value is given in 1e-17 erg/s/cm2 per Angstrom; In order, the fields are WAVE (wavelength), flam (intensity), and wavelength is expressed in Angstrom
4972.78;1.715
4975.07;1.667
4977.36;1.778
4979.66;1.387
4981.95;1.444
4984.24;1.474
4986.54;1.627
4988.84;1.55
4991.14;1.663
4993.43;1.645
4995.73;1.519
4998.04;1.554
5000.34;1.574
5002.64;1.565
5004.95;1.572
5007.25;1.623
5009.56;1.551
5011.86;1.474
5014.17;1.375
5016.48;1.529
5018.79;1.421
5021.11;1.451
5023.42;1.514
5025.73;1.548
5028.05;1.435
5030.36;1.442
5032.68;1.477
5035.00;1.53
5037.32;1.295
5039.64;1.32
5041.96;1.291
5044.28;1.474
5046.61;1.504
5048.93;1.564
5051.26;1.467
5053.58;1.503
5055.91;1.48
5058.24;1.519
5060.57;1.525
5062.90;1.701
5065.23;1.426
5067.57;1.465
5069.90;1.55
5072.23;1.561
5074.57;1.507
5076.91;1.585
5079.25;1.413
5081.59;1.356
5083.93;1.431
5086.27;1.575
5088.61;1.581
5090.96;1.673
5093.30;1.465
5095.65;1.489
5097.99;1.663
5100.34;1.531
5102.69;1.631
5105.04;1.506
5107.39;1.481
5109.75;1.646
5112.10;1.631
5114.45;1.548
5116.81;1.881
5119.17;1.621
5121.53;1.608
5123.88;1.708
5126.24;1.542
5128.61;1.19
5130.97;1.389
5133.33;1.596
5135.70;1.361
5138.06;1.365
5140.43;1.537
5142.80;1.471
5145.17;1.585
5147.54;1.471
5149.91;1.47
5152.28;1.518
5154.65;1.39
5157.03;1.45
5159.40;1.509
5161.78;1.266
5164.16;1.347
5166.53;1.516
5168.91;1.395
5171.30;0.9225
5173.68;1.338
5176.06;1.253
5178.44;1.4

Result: 1.46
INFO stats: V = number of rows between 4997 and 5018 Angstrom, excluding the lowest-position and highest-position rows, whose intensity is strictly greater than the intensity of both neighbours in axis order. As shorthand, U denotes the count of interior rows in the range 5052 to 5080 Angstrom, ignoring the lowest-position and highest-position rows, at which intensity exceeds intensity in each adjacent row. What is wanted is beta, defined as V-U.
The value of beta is -1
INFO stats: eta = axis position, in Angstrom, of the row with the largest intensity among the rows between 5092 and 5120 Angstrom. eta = 5116.81 Angstrom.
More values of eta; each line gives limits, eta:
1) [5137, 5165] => 5145.17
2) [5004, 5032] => 5007.25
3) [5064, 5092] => 5090.96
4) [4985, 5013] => 4991.14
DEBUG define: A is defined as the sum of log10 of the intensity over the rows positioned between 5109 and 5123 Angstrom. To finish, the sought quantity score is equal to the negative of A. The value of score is -1.31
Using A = 1.31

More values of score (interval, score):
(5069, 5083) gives -1.04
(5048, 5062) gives -1.07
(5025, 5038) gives -0.97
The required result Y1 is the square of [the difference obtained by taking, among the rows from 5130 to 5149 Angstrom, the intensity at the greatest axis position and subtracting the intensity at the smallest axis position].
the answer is 0.007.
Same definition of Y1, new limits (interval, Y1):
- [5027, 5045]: 0.002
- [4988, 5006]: 0.000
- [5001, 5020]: 0.021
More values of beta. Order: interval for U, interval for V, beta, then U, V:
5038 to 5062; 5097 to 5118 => 0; 2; 2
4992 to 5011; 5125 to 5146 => 0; 2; 2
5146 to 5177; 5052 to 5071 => -3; 4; 1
